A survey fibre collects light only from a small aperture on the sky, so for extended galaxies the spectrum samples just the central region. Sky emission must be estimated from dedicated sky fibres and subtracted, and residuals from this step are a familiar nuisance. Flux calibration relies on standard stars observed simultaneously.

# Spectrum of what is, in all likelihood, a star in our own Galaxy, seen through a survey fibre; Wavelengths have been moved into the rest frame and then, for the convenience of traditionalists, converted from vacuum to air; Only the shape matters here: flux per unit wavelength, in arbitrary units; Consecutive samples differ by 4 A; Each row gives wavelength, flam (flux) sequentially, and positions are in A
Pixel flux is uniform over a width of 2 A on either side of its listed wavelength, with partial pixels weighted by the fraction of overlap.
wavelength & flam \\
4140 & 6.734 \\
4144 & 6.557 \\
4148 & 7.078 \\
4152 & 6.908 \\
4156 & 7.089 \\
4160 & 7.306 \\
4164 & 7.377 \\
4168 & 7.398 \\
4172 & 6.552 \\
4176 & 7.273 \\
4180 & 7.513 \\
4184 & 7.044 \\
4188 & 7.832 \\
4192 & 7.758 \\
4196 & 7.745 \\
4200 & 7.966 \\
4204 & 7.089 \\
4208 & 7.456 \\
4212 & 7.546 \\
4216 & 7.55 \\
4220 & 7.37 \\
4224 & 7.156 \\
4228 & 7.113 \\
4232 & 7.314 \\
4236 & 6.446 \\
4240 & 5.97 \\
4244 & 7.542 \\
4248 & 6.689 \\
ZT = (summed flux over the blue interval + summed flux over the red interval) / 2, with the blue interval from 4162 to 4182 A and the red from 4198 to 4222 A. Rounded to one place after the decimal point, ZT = 40.5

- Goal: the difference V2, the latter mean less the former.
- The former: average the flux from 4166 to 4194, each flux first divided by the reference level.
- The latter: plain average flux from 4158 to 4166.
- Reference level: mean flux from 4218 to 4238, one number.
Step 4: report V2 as 6.30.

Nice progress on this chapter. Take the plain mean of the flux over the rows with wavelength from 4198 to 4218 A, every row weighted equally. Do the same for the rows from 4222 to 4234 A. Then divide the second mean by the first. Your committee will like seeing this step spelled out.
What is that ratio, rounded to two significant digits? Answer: 0.96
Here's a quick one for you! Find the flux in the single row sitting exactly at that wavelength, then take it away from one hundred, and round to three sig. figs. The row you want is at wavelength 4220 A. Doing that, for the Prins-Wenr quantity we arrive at 92.6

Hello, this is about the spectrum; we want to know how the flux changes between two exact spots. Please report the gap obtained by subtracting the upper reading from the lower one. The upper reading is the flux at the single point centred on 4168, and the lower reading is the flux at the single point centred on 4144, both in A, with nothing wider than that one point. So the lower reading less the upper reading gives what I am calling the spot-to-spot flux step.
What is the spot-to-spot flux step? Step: -0.84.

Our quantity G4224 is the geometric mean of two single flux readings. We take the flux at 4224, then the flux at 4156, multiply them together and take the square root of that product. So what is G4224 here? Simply 7.1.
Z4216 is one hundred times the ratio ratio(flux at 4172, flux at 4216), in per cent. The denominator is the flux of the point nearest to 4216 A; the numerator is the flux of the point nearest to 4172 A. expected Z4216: 87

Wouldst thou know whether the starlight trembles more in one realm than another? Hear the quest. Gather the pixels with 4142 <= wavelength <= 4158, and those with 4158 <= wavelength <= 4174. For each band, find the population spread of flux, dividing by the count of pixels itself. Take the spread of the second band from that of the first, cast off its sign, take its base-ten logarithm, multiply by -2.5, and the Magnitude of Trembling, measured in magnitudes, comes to 2.2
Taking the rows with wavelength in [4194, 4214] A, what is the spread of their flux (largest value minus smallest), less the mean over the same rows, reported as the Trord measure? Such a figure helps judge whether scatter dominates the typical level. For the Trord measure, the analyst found -6.68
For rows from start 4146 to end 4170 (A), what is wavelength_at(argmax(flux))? 4168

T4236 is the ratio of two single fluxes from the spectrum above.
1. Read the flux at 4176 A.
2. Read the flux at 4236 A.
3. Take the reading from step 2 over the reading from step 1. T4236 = 0.89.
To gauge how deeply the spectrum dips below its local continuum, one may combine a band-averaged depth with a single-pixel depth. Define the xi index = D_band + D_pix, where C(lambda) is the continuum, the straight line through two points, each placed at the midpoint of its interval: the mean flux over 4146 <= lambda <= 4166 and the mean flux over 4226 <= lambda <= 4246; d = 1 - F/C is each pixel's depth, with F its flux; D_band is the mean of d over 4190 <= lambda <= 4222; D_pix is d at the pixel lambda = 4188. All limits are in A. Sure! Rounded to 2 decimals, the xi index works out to -0.20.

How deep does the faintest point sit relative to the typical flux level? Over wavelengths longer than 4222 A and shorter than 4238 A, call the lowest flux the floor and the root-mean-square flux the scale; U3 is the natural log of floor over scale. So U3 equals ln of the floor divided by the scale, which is -0.085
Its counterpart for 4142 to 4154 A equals -0.044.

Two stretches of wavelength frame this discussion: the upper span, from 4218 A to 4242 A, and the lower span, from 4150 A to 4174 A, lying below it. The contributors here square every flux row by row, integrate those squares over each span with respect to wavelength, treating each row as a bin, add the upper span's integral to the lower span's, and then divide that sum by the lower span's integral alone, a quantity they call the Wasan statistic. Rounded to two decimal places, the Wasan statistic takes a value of 1.95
